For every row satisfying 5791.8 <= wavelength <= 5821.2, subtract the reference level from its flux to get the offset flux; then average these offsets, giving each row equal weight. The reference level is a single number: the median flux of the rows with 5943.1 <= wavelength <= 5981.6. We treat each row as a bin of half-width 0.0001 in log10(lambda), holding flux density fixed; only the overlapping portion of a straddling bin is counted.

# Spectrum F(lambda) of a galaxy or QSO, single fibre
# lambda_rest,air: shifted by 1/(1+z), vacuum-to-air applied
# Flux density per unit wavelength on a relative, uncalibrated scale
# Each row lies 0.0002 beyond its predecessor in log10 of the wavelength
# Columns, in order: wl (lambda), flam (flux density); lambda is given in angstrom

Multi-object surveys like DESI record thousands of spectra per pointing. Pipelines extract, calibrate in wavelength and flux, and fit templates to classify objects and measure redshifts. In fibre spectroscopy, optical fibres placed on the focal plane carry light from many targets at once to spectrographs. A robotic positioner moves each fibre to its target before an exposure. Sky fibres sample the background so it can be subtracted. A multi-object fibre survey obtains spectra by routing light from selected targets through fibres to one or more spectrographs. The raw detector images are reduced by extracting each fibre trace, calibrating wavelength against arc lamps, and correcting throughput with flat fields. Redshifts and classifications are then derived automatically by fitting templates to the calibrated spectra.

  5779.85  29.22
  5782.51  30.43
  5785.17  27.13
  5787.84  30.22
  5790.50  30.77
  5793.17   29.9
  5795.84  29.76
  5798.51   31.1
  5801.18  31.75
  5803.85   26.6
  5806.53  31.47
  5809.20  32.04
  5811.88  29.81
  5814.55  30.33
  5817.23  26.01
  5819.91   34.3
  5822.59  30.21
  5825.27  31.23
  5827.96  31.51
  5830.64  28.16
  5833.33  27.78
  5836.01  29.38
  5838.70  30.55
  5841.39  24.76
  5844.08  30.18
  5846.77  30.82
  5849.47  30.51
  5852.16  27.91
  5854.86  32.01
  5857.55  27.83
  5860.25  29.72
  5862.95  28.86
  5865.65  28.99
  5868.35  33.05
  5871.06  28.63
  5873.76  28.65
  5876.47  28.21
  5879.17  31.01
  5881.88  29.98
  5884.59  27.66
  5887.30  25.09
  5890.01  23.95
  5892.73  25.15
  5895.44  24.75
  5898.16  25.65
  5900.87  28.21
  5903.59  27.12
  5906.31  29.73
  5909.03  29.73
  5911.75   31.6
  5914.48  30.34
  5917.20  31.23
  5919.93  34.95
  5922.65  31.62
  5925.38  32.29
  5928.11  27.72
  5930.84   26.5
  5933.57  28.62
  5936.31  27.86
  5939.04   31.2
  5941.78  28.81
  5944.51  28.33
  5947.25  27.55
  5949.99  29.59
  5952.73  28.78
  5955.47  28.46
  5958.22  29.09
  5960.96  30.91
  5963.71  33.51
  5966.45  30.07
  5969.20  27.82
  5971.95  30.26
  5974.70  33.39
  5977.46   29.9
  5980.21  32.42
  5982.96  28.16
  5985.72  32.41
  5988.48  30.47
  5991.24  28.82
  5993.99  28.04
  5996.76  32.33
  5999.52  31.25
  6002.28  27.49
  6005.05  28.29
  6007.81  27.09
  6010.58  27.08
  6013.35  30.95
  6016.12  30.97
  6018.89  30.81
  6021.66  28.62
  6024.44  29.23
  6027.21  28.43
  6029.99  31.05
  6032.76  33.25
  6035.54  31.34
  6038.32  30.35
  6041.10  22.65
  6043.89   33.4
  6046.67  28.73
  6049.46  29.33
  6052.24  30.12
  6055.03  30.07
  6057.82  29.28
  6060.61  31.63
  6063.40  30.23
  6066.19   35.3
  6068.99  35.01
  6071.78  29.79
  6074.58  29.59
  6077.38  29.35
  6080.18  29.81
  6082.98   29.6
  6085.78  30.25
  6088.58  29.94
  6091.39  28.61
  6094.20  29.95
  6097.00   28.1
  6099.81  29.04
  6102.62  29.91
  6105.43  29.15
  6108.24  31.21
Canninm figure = 0.53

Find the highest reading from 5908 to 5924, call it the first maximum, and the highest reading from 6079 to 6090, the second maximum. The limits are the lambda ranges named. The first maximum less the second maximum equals 4.7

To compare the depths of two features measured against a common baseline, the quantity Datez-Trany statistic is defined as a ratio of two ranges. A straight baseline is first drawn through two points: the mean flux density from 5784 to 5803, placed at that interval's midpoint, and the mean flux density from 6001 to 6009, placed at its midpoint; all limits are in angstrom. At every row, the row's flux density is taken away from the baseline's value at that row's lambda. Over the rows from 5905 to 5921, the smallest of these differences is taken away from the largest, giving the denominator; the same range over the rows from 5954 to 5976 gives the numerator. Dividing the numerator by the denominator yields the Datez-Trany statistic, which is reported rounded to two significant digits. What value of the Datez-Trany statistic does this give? 1.0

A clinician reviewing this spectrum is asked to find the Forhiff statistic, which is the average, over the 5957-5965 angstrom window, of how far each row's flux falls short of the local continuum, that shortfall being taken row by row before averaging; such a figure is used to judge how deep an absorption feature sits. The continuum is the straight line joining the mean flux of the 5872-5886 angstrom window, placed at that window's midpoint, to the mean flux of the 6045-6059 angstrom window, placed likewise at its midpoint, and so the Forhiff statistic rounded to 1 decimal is -1.9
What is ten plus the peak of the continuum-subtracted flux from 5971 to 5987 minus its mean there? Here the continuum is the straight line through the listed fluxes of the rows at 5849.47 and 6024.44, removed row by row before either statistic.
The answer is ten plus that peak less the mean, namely 12.3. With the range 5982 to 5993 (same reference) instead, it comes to 12.4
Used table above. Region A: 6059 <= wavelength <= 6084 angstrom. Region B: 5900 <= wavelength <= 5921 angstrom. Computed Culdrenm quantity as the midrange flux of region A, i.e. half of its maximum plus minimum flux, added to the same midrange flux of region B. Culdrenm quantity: 63.4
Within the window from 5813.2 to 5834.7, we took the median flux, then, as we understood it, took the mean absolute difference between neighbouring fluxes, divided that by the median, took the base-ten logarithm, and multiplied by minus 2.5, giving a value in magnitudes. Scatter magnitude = 2.47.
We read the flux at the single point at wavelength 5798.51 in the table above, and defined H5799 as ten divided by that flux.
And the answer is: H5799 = 0.322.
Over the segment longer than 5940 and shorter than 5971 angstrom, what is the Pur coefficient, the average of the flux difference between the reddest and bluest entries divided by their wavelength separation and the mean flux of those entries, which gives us 14.7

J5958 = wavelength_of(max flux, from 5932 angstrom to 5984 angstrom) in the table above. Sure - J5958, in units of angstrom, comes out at 5963.71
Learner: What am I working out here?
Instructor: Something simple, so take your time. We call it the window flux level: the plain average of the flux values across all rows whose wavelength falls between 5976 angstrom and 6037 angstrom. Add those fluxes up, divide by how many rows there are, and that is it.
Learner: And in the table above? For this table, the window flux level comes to 29.9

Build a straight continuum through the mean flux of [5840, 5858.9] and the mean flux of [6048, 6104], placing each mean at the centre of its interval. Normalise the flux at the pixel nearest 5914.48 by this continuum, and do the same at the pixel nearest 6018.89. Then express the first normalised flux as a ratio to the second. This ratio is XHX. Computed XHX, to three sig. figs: 1.00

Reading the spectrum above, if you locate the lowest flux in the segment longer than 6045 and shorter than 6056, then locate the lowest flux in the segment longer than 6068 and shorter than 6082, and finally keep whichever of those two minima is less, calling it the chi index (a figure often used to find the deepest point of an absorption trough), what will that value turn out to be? 28.7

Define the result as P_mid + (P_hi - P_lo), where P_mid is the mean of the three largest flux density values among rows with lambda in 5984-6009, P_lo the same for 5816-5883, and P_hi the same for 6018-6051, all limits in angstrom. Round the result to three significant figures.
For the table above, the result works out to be 31.5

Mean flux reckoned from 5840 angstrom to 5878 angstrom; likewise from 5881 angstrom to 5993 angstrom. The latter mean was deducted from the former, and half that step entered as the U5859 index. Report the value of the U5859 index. 0.02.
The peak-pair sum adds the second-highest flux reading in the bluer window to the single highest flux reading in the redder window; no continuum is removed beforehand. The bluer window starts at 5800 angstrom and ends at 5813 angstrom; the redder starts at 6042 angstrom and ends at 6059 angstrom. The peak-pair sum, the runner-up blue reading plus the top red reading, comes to 65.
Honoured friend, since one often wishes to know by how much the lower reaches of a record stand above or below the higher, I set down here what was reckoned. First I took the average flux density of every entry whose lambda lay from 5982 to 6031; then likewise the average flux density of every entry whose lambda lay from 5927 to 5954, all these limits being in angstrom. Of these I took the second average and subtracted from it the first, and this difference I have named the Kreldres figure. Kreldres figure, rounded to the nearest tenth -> -1.0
